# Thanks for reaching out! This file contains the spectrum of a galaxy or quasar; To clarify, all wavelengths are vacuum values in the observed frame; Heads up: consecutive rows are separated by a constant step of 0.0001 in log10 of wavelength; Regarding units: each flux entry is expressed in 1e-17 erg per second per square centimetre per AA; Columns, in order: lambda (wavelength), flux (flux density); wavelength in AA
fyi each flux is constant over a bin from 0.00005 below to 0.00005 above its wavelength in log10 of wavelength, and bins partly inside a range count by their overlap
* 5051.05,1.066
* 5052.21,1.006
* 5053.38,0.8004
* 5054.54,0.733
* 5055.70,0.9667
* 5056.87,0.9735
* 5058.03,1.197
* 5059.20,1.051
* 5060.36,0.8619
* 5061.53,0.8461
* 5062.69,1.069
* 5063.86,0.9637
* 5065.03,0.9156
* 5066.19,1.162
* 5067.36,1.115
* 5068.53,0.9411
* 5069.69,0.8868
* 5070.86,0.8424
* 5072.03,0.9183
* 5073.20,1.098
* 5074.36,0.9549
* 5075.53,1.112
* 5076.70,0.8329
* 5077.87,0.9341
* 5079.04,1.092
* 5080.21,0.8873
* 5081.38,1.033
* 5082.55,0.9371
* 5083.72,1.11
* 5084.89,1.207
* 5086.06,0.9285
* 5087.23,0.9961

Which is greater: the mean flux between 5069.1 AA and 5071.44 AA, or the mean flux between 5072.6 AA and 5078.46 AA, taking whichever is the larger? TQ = 0.99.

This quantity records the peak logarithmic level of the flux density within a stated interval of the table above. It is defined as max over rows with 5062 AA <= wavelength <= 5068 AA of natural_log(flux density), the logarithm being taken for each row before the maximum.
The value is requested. 0.15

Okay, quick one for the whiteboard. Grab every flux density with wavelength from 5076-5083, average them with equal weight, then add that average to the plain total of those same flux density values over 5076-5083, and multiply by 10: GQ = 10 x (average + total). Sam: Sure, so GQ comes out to 66.7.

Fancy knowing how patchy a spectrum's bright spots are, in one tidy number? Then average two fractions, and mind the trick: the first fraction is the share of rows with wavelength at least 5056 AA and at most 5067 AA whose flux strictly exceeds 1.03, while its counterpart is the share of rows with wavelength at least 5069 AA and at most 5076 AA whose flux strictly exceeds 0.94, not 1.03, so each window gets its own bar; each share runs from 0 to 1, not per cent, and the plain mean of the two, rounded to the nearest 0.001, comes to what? 0.472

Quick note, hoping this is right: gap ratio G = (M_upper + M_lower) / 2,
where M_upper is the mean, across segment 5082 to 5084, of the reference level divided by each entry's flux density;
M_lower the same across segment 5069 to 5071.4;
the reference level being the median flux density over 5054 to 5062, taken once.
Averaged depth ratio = 1.04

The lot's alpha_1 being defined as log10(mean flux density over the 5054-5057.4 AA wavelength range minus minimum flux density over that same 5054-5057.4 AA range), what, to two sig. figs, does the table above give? -0.80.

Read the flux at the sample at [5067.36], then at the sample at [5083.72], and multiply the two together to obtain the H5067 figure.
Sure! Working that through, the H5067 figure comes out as 1.24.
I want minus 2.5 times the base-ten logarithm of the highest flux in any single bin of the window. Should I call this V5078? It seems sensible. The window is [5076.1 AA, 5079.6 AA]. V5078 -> -0.10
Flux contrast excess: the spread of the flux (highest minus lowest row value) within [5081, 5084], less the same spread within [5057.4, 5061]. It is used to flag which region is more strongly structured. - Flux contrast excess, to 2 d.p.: -0.16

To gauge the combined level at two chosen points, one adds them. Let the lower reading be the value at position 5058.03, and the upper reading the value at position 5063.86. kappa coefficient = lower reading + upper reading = 2.2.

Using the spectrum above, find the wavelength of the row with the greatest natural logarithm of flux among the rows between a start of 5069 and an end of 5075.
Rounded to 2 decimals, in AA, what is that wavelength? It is 5073.20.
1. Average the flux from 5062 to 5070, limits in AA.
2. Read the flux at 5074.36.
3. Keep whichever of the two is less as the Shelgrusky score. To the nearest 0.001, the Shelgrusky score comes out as 0.955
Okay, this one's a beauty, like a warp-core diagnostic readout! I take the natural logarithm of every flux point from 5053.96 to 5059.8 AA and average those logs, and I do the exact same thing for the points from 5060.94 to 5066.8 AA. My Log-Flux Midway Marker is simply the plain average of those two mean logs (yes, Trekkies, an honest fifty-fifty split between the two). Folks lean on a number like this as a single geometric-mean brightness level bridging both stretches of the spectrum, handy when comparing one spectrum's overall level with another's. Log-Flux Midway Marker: -0.022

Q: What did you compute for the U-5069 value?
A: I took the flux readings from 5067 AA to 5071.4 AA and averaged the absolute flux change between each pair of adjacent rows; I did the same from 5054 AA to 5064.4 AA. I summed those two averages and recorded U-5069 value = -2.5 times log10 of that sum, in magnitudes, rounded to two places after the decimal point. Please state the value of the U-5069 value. 1.58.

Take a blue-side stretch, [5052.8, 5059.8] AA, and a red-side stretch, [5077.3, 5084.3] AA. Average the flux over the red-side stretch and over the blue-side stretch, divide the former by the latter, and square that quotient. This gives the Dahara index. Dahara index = 1.10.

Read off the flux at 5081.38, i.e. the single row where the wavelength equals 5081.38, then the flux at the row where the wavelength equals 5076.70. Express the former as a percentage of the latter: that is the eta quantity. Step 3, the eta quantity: 124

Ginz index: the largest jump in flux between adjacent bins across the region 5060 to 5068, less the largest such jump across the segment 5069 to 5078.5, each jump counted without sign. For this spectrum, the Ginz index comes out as -0.033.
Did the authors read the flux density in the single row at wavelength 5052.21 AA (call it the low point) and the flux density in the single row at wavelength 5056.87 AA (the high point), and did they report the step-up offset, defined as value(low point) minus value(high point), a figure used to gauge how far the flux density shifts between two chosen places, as 0.03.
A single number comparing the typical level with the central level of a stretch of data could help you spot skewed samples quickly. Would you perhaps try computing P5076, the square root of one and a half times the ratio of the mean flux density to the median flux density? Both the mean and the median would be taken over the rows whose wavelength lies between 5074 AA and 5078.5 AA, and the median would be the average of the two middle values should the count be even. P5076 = 1.23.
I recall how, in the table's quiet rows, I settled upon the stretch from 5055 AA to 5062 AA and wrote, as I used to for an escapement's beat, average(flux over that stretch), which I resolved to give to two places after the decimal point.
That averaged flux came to 0.98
